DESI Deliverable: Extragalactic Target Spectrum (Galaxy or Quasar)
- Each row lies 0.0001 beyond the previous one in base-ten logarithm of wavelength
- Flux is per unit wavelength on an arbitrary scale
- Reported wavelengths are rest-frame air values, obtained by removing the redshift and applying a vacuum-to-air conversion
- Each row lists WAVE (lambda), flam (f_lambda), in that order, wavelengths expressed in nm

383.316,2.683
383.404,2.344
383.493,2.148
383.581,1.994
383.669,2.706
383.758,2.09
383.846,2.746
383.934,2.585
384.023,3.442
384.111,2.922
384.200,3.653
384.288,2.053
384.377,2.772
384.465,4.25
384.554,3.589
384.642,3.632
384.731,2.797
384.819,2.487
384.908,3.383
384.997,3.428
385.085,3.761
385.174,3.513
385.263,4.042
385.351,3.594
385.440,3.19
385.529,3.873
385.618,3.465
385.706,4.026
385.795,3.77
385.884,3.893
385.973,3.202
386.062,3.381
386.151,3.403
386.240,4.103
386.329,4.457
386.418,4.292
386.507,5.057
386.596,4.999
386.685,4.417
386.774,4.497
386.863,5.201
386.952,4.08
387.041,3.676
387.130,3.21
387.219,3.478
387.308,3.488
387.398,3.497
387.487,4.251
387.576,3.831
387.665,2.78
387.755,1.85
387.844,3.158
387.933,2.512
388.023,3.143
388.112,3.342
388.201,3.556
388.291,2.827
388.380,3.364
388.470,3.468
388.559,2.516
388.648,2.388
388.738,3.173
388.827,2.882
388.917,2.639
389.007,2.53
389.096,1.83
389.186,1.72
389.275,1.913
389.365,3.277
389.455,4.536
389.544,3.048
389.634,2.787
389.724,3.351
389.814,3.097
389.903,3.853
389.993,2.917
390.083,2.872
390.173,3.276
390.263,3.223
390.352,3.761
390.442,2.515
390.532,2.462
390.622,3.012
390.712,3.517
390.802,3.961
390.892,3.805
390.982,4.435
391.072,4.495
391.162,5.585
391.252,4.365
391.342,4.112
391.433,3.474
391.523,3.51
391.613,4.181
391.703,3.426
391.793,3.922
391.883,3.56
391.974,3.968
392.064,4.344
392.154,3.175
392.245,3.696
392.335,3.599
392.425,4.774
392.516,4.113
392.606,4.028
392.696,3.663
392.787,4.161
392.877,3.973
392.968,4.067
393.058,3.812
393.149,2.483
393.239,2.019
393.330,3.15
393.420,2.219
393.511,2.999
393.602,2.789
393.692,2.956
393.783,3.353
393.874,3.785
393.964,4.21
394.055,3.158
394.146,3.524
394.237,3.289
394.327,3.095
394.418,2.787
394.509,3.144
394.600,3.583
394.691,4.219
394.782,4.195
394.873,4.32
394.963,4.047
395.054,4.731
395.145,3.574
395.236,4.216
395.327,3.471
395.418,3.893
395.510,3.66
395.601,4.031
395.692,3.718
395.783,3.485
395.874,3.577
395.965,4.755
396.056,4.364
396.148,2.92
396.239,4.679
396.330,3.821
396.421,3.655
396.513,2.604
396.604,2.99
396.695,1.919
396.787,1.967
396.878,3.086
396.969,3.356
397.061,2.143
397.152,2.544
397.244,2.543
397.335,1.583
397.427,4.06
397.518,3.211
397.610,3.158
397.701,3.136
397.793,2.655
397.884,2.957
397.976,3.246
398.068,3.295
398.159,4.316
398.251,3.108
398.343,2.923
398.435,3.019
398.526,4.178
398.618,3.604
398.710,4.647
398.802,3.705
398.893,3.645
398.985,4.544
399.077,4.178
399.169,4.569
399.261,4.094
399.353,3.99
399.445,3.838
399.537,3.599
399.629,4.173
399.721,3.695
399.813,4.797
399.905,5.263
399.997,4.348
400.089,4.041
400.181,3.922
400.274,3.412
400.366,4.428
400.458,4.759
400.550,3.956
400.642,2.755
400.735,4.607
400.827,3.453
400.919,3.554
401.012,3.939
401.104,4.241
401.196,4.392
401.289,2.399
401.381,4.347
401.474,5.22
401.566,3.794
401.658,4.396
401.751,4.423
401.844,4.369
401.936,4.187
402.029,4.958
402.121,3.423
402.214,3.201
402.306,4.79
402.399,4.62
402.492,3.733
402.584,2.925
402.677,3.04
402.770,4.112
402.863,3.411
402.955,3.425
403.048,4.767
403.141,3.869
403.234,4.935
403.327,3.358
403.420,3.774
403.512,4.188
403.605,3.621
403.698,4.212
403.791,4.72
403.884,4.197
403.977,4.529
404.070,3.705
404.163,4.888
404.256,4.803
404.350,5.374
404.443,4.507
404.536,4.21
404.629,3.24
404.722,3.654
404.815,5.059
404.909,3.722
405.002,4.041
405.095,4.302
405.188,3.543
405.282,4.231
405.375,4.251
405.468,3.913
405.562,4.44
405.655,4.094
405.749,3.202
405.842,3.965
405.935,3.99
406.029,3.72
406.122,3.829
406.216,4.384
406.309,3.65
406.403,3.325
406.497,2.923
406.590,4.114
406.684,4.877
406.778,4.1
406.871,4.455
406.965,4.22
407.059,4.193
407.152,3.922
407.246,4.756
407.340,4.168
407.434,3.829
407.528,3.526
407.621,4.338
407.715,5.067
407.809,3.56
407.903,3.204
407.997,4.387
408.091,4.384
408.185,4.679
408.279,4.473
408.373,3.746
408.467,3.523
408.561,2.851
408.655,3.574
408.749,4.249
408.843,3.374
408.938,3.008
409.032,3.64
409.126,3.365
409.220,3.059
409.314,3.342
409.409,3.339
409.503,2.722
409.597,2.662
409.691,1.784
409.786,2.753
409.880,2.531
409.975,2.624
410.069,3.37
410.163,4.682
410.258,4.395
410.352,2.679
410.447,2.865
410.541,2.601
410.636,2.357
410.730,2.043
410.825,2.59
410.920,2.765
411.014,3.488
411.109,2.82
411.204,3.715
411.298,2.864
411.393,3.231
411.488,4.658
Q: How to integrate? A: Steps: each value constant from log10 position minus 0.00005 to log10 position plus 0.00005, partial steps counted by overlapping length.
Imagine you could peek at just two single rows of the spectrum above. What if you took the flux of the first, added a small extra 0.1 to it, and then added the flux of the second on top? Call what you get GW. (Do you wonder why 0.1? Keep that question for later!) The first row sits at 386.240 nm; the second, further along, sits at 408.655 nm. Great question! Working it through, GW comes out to 7.8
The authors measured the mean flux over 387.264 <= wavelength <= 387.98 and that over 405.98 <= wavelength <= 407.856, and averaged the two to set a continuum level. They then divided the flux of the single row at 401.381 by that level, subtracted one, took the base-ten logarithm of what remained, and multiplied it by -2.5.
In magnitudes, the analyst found 1.7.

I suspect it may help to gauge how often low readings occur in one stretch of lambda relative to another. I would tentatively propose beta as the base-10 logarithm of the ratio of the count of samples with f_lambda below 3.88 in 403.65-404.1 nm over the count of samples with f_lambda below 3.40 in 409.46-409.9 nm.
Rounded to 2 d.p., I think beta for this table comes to -0.70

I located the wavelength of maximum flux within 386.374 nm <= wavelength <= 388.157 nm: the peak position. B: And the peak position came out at 386.863 nm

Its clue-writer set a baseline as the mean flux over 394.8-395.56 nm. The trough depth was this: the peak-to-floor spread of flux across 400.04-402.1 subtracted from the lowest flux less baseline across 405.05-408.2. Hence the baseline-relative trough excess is -3.89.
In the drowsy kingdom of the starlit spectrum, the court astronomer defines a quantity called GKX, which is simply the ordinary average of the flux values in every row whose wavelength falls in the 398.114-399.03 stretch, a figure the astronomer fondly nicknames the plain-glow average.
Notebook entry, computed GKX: 3.77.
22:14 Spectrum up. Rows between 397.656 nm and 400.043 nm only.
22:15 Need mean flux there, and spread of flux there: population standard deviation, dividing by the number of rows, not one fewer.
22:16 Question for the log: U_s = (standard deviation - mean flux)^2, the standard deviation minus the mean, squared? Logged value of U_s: 10.1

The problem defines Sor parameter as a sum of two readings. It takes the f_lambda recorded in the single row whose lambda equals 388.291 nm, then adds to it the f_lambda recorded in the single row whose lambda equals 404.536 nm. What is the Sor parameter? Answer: 7.0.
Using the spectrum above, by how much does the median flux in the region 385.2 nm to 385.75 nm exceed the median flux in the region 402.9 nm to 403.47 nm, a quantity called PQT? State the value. -0.1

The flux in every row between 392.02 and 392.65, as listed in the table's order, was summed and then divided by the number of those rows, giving 4.0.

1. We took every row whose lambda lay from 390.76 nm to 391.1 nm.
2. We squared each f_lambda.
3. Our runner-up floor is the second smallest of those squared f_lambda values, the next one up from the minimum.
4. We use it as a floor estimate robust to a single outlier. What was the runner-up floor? 16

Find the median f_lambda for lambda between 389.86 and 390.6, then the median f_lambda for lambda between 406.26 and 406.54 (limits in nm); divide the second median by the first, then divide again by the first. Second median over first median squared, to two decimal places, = 0.35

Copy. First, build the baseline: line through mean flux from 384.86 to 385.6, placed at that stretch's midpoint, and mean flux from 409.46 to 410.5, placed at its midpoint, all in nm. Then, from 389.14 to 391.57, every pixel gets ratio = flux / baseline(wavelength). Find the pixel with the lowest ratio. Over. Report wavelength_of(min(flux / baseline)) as 389.186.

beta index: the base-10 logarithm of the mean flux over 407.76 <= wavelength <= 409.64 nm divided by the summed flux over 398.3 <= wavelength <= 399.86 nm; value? -1.28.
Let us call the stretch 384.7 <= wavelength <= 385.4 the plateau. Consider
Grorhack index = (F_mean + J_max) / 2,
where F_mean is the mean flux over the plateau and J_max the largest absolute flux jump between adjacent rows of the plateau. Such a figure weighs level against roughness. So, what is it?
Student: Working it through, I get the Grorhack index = 2.14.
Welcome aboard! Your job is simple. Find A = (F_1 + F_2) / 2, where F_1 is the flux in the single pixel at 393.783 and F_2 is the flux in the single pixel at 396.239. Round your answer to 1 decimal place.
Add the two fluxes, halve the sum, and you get 4.0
